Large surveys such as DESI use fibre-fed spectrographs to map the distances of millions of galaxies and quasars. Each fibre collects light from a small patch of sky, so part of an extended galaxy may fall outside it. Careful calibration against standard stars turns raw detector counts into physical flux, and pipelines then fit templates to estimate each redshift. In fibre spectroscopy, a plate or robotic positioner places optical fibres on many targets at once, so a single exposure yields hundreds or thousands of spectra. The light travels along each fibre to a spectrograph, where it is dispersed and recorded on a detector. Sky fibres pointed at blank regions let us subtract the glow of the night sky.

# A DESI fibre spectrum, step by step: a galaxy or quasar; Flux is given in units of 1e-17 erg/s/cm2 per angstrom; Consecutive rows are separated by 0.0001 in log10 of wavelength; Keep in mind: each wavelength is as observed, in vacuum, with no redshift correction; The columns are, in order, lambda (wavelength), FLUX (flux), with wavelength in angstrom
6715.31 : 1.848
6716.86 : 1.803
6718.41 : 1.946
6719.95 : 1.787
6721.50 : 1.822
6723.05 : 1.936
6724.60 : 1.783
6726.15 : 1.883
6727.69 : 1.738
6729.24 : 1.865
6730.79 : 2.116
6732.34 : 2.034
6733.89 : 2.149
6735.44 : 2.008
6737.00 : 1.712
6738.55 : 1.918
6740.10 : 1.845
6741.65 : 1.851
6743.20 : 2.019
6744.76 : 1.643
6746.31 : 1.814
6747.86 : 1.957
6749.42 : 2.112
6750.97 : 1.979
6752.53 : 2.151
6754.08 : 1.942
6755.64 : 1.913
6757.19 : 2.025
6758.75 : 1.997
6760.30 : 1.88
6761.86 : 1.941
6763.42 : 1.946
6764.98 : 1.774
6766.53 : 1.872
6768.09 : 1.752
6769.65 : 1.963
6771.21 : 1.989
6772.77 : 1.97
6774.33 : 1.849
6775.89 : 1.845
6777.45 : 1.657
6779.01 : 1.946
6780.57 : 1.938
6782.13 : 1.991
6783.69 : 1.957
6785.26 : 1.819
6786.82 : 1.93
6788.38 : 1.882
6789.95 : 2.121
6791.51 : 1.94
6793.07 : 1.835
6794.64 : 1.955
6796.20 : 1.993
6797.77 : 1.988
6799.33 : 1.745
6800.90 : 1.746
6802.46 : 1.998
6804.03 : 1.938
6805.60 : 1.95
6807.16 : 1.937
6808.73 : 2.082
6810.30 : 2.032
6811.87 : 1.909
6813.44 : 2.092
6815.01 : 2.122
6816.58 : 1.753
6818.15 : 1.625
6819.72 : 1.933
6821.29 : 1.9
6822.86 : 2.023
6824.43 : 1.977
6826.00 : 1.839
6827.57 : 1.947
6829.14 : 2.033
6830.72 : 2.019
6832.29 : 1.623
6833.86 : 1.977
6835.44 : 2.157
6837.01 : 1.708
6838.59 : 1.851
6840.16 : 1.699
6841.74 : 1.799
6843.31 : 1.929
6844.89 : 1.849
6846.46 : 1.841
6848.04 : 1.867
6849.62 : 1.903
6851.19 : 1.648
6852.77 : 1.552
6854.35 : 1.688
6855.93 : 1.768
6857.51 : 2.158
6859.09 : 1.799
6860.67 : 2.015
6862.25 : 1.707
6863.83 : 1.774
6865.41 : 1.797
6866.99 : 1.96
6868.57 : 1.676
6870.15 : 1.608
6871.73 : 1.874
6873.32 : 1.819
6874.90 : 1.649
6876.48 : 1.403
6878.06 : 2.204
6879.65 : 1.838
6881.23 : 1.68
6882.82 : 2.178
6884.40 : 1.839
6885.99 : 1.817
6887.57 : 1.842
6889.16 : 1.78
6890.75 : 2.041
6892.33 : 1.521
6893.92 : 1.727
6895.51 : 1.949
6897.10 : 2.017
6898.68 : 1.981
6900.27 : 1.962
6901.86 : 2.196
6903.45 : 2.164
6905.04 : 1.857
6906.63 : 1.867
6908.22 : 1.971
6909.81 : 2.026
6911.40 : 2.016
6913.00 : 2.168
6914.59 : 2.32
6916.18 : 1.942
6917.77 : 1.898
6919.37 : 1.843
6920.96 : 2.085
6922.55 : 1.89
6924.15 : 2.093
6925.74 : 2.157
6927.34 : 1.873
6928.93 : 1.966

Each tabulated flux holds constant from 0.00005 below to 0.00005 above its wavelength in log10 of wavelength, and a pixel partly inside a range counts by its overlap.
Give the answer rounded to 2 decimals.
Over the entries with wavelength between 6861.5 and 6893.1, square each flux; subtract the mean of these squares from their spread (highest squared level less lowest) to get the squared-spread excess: -0.39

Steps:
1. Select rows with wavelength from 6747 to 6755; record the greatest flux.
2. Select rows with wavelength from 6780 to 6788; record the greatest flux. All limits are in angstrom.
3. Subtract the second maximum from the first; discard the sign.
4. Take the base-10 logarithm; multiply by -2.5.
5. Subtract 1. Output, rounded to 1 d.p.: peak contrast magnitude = 1.0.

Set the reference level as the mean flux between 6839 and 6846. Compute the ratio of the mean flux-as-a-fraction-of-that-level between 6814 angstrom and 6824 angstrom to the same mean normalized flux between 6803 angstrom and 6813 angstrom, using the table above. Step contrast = 0.96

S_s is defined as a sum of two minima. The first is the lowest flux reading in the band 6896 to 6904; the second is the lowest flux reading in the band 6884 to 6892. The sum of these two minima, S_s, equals 3.74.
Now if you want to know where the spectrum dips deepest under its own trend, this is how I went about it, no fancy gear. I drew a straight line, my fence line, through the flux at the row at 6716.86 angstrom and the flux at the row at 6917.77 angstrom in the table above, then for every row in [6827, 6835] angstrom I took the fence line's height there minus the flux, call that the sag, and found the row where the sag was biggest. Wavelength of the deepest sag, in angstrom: 6832.29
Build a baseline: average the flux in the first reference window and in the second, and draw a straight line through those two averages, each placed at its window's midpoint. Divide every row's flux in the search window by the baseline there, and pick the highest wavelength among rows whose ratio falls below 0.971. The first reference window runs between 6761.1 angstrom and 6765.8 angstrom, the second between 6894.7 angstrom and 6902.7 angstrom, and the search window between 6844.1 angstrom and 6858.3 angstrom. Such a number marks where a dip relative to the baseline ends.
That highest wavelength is 6855.93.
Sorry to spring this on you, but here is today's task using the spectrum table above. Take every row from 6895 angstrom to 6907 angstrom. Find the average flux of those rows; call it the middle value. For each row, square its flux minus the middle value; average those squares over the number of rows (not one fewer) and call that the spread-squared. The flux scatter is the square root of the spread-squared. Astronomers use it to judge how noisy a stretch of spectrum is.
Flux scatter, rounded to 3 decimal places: 0.116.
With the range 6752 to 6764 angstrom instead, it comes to 0.079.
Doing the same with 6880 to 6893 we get 0.189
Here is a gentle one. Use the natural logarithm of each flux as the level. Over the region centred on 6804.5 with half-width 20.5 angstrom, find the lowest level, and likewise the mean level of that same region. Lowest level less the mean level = -0.171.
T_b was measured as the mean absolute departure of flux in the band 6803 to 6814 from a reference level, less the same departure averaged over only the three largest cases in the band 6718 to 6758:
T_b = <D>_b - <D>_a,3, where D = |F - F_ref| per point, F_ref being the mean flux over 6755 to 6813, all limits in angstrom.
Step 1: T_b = -0.17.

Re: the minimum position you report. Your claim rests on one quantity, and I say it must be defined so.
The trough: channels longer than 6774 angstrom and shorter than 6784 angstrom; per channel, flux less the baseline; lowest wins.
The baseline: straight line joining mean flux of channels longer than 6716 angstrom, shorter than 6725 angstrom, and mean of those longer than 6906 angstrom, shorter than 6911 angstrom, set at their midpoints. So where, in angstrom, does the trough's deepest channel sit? 6777.45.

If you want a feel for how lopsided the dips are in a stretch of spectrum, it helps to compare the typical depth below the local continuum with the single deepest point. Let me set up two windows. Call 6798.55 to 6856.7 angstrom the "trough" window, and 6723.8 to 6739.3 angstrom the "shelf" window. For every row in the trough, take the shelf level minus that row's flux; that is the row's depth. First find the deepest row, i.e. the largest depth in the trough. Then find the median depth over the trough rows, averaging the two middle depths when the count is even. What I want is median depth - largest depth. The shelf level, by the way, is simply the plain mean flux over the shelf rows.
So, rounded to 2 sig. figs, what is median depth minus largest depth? -0.35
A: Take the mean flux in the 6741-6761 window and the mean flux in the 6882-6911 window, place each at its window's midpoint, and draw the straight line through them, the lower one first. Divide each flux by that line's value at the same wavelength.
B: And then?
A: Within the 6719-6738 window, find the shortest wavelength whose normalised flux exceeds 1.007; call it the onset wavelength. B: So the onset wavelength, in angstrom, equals 6730.79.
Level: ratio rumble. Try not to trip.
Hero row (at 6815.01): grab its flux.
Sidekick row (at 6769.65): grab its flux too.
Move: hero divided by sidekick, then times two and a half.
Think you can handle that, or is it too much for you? 2.70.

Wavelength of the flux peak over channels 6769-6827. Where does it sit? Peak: 6815.01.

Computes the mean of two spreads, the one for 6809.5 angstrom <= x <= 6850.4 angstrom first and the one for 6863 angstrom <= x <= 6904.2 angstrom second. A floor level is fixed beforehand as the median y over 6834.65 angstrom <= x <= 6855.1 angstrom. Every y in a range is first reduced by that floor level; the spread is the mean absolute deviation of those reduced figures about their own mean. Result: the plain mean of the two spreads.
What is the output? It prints 0.136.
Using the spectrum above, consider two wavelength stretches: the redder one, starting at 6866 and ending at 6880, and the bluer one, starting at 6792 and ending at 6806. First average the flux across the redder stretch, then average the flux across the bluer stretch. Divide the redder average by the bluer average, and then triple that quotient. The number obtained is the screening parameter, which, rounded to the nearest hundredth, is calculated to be 2.80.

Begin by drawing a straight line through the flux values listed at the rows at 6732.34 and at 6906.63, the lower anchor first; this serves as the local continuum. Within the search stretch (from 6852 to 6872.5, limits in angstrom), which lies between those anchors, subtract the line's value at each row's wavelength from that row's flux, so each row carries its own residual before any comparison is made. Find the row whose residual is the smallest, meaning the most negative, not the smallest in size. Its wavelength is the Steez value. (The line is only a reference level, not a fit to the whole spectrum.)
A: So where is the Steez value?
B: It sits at 6852.77 angstrom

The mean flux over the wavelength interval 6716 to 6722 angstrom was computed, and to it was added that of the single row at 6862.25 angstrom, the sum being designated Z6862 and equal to 3.55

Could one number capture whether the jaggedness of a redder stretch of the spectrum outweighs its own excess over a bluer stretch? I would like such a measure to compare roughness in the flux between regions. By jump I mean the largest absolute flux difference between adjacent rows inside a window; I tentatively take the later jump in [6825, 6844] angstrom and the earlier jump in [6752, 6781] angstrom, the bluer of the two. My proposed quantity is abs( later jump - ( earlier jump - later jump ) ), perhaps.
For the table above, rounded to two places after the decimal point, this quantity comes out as 0.61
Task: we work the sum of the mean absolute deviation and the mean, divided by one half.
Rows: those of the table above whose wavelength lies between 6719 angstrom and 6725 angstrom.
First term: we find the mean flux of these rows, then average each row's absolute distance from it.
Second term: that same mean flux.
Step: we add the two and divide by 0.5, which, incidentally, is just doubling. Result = 3.8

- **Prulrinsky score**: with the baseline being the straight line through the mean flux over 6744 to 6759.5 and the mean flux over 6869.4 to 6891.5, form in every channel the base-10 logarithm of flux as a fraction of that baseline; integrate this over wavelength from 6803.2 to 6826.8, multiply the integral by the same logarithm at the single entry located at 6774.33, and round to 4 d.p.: -0.0046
